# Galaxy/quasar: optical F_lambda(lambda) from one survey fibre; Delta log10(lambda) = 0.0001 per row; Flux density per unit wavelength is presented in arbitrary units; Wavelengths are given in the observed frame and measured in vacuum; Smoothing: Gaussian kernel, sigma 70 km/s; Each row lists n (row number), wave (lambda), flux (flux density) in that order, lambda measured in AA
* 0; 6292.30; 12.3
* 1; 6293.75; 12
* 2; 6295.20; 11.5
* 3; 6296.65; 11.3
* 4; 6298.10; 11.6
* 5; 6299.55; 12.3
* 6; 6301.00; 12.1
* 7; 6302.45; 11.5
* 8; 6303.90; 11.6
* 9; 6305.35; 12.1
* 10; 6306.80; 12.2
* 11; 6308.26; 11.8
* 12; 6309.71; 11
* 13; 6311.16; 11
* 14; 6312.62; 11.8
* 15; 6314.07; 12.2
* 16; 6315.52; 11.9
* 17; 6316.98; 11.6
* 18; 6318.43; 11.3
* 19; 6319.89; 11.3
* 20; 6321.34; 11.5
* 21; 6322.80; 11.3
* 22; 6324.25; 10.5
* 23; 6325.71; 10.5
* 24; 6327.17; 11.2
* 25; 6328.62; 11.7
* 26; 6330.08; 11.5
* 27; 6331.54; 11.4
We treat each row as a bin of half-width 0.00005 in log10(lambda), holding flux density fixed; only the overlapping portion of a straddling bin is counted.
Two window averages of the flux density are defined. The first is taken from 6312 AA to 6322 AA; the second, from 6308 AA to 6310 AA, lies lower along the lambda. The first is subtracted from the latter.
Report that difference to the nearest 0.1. -0.3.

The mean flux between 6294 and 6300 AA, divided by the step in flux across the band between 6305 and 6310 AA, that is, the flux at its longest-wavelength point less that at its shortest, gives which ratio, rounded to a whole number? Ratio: -11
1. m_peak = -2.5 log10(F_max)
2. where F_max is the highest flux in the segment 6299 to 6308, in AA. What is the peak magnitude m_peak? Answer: -2.72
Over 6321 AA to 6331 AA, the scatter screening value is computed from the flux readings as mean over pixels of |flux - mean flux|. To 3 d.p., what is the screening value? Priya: 0.384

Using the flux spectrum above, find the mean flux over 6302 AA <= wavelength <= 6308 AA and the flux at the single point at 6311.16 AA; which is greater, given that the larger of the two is 11.9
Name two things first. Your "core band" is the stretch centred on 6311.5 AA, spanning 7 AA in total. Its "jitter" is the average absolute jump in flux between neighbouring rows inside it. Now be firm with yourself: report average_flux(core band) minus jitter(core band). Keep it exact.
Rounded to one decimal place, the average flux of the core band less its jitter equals 11.1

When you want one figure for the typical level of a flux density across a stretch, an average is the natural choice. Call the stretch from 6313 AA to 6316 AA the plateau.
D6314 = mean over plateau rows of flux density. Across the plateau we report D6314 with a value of 12.1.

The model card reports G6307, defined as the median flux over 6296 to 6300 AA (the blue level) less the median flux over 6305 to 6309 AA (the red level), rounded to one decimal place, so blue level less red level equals -0.5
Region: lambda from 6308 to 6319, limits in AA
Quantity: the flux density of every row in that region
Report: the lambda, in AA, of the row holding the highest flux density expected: 6314.07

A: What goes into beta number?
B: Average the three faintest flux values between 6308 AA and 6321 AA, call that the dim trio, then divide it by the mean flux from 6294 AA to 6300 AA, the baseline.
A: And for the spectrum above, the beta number 0.951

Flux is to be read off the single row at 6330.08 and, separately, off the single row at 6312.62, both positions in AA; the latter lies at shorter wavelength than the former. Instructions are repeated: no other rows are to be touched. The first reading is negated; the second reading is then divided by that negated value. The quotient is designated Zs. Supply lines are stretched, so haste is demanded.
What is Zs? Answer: -1.03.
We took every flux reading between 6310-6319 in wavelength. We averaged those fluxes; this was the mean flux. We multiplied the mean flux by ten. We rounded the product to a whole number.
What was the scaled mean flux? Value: 116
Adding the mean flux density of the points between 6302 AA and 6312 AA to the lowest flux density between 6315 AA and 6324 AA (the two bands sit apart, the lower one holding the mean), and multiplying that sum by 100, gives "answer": 2290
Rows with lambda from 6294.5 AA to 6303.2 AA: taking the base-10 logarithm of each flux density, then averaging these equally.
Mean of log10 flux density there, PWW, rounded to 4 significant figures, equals 1.069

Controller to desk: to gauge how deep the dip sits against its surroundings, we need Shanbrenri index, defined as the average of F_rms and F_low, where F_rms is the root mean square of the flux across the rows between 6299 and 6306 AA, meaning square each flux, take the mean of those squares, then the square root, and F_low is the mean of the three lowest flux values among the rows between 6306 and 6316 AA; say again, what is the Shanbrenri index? 11.60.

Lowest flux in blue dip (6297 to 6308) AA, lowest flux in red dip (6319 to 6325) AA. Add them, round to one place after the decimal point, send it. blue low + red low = 22.0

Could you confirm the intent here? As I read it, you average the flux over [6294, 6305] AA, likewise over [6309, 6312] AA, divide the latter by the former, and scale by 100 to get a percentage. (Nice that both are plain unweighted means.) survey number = 94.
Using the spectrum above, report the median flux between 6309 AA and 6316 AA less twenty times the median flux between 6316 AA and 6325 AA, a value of -214.2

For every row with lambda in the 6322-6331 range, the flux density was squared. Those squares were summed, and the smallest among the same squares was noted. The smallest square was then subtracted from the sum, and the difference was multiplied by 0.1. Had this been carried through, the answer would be 63.3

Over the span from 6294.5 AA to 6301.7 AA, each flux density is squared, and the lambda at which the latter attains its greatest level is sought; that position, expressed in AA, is 6299.55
